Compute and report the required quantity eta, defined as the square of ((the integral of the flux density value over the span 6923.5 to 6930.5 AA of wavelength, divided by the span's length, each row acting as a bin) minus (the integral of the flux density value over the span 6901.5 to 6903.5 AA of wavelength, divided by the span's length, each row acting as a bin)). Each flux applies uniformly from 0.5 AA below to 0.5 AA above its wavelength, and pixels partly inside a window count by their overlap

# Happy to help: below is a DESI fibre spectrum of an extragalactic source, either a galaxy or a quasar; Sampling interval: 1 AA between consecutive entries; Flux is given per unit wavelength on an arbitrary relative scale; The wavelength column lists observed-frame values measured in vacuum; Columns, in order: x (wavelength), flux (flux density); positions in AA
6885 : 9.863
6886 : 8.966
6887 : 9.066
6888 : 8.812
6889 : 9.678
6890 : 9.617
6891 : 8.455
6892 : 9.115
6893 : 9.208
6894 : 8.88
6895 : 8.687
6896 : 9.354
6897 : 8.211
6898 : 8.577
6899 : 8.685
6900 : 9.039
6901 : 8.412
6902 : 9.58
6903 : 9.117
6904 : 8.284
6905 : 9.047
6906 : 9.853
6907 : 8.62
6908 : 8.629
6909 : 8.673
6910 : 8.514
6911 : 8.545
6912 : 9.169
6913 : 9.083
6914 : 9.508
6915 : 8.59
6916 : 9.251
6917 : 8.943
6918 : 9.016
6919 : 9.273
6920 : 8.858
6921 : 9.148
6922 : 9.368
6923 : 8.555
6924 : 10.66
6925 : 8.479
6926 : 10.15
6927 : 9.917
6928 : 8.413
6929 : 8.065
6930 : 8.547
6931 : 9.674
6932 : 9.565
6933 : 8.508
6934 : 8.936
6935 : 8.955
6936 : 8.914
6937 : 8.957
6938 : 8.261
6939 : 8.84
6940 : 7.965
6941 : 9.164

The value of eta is 0.030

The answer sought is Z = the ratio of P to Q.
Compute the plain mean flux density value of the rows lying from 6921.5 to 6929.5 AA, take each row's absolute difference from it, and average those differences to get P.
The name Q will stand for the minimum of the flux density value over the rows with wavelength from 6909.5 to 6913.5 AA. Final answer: 0.097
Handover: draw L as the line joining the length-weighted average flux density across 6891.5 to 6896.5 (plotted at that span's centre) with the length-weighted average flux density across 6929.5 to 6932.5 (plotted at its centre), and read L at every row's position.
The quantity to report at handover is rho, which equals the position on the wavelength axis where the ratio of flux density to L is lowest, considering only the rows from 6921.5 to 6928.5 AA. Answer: 6928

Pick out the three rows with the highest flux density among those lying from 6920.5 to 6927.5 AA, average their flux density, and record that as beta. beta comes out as 10.2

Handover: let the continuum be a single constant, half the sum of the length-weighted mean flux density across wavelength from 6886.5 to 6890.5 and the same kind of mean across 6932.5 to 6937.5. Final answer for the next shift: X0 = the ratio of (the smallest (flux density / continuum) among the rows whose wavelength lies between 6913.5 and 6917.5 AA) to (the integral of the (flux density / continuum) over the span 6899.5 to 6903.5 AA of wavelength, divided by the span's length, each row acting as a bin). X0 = 0.95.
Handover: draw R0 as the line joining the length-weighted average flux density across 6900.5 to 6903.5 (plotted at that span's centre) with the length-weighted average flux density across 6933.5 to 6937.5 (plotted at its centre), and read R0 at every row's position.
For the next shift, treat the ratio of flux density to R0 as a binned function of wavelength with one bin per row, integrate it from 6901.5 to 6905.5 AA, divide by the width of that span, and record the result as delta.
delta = 1.00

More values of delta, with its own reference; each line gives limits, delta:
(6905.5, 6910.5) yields 0.98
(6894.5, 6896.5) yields 1.00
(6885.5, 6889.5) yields 1.01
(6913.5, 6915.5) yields 1.01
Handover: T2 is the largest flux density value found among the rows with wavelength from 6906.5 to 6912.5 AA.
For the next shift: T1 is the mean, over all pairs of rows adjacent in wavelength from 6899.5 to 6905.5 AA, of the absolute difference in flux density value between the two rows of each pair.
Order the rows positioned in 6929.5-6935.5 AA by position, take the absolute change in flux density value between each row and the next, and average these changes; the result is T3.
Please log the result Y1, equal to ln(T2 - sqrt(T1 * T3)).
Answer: 2.14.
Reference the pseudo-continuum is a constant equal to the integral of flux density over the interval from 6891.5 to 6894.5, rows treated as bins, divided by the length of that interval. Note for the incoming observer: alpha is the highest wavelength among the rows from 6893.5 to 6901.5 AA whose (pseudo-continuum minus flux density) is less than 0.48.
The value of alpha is 6900 AA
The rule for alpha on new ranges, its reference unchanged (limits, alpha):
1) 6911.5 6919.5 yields 6919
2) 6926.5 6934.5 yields 6934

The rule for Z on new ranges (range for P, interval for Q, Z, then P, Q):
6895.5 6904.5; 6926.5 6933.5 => 0.051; 0.41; 8.065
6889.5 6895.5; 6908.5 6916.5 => 0.038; 0.32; 8.514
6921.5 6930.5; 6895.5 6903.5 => 0.097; 0.80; 8.211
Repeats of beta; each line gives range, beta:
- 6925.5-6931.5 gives 9.9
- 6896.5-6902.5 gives 9.1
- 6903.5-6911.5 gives 9.2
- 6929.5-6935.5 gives 9.4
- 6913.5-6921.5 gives 9.3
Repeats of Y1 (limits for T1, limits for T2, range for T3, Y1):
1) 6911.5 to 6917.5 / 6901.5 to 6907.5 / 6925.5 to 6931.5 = 2.23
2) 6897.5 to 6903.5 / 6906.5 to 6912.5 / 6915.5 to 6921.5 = 2.17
